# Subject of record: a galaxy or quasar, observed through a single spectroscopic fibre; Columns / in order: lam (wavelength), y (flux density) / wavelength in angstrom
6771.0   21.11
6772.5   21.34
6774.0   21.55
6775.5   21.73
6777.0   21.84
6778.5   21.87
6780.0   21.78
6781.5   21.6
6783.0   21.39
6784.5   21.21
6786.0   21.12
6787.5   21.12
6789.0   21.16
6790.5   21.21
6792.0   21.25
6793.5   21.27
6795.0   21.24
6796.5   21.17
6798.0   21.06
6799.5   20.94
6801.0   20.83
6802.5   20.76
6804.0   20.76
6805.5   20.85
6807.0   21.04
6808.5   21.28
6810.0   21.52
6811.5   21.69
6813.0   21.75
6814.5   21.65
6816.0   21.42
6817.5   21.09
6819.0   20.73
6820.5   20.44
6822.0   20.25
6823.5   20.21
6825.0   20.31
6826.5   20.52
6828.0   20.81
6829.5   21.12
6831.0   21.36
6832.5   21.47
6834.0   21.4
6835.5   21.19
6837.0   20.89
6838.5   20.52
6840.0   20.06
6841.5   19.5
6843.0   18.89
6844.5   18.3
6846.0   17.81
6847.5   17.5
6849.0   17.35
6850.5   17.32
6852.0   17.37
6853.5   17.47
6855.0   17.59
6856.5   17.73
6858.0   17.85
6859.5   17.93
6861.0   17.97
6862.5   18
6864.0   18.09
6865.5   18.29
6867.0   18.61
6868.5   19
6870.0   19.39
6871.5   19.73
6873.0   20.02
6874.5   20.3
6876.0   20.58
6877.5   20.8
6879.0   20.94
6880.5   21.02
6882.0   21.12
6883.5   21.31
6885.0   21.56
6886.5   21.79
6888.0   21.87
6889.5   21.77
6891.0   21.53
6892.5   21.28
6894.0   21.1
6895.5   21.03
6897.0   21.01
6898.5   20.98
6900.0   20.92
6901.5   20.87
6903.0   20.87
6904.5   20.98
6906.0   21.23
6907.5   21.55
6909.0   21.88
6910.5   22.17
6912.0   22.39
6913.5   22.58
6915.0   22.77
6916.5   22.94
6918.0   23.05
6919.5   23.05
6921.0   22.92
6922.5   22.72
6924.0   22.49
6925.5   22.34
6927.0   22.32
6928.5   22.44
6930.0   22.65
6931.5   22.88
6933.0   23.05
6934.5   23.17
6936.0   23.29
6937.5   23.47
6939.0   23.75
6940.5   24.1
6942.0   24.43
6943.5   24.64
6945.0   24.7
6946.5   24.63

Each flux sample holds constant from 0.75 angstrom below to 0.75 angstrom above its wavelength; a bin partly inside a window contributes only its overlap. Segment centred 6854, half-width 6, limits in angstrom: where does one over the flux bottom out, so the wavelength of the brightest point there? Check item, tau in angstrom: 6859.5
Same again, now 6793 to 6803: 6793.5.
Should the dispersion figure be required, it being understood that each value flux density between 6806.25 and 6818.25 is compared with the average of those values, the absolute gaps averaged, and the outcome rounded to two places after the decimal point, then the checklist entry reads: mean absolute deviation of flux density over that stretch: 0.22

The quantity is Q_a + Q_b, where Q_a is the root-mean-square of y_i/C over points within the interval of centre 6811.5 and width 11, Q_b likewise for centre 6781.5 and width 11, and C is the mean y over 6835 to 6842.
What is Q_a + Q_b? 2.11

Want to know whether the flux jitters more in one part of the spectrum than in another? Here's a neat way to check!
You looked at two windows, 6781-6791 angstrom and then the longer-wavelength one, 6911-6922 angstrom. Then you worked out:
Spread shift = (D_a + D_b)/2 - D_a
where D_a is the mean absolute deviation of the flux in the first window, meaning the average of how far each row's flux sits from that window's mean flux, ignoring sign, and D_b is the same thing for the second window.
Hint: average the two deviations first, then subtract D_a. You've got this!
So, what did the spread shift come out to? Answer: 0.033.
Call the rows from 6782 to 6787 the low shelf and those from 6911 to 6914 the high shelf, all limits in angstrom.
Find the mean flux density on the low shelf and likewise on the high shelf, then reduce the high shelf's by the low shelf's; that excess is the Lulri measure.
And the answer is 1.2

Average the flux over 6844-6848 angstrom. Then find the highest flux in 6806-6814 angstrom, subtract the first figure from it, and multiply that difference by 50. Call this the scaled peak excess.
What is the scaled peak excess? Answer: 194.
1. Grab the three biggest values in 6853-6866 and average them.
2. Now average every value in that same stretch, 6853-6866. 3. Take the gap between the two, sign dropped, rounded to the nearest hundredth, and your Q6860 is 0.25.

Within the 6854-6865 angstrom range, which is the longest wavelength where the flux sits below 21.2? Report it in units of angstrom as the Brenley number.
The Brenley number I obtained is 6864.0 angstrom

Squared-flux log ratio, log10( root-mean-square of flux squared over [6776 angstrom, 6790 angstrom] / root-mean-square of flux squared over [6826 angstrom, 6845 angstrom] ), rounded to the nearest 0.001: 0.039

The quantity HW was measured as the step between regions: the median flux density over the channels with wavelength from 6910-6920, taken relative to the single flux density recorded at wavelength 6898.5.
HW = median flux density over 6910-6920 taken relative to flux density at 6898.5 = 1.8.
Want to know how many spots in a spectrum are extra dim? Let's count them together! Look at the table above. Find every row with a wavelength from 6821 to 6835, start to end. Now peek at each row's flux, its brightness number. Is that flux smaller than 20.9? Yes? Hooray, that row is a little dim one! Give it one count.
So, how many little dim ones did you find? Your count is 5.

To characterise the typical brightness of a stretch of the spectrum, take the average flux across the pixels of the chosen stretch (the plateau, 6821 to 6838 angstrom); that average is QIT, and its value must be 20.9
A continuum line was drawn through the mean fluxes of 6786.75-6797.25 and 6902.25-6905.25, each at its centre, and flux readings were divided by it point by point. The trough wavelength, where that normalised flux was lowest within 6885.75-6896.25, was 6895.5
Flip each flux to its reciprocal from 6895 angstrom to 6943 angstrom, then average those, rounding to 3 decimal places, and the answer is 0.045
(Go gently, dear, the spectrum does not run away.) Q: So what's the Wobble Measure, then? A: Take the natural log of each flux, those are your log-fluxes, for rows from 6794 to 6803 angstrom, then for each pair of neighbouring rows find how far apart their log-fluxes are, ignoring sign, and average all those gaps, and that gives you 0.0046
